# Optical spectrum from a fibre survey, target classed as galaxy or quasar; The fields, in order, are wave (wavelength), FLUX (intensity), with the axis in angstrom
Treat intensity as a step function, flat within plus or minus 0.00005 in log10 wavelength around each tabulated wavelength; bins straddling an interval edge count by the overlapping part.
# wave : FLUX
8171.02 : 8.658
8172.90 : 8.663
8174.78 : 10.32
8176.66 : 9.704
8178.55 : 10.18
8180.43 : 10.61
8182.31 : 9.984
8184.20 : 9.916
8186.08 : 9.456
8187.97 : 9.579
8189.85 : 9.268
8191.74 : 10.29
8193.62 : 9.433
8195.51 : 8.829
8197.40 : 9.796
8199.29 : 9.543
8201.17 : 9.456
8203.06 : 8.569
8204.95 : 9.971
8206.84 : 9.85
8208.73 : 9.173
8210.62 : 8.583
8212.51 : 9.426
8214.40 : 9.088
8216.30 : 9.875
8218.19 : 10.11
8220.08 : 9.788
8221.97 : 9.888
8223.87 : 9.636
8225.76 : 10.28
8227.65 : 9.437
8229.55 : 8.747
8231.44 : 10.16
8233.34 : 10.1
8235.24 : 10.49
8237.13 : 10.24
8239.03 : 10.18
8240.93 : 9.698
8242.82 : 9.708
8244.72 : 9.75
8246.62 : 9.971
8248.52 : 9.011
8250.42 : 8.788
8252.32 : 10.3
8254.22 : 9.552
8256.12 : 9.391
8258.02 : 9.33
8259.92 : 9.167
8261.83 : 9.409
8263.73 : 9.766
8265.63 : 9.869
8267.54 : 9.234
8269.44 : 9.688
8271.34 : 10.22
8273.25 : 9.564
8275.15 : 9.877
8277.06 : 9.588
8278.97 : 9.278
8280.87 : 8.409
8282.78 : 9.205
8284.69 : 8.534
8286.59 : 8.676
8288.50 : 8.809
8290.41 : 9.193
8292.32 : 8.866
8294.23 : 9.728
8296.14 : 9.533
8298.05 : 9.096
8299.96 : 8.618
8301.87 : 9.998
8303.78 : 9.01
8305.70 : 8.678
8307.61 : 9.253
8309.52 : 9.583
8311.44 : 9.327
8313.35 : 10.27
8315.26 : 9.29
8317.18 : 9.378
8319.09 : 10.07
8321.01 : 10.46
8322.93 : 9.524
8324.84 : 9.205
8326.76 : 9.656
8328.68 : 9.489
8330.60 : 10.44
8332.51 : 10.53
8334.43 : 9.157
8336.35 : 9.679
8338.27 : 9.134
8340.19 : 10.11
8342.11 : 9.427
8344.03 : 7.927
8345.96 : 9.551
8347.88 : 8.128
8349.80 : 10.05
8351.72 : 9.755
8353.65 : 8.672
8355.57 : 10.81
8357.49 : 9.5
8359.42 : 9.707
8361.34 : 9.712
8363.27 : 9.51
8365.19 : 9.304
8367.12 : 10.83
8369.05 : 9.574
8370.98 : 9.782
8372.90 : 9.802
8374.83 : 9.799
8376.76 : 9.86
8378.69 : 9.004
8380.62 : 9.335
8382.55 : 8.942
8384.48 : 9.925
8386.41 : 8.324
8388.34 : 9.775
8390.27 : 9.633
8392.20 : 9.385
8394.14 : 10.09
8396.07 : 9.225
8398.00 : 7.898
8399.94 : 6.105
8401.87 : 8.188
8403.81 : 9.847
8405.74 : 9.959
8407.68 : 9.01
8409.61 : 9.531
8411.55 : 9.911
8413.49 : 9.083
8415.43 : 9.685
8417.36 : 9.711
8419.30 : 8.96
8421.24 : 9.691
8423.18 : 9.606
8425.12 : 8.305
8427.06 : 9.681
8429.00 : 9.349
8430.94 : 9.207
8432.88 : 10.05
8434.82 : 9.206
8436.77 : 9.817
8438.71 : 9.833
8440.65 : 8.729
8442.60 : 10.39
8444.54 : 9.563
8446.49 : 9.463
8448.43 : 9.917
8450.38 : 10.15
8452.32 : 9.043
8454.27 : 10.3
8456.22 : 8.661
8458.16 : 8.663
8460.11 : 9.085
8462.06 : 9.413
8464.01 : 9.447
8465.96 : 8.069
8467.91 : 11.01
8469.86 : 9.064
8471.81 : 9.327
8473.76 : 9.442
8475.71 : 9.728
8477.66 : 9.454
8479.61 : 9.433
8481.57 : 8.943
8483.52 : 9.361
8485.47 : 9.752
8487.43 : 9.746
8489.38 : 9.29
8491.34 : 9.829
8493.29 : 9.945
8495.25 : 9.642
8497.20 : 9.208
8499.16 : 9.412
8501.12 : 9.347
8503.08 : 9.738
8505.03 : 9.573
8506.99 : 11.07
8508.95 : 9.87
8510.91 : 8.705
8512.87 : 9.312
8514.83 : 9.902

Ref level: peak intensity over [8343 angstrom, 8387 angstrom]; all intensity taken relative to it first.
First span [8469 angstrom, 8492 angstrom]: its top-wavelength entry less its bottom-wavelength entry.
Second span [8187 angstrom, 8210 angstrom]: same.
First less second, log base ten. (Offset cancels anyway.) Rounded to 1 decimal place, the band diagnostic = 0.1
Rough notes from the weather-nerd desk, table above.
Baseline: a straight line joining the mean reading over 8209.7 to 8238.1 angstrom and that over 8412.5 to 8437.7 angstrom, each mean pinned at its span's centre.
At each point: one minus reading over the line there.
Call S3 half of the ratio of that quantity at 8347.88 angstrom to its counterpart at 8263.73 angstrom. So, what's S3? -6.8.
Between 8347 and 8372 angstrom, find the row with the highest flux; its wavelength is 8367.12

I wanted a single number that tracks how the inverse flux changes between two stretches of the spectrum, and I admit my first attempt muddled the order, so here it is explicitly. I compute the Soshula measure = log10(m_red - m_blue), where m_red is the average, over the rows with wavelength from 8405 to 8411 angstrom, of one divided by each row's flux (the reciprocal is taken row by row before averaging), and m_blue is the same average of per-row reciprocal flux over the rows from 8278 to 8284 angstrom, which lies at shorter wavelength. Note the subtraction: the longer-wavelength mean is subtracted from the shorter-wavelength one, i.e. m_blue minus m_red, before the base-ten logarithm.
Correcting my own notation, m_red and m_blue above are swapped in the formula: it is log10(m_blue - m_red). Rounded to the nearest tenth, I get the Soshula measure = -2.2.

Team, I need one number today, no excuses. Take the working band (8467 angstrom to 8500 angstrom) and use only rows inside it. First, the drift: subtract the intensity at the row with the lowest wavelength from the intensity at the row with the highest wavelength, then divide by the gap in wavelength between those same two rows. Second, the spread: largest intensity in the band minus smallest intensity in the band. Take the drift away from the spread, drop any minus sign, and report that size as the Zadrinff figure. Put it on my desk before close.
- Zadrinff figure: 2.12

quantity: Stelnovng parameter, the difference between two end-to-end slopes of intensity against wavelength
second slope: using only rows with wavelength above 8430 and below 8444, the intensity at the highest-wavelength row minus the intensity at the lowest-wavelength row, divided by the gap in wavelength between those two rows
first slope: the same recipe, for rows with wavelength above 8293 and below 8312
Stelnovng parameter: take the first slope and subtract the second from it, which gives -0.12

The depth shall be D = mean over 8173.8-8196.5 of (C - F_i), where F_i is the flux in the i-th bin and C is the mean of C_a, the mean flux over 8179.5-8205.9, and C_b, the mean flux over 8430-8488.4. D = -0.25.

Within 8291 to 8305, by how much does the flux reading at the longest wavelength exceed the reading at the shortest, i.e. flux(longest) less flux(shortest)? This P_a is 0.14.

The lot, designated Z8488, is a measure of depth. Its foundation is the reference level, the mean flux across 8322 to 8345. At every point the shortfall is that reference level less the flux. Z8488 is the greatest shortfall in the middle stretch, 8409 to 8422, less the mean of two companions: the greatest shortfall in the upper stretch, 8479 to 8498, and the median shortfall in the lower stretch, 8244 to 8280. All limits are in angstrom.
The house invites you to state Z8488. 0.29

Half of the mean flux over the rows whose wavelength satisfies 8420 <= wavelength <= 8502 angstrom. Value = 4.73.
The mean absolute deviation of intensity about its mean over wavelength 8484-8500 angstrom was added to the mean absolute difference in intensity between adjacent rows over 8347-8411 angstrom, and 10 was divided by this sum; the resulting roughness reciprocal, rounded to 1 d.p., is 9.5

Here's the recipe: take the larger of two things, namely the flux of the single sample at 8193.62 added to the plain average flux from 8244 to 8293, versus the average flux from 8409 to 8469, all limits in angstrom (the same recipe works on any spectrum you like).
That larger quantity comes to 18.8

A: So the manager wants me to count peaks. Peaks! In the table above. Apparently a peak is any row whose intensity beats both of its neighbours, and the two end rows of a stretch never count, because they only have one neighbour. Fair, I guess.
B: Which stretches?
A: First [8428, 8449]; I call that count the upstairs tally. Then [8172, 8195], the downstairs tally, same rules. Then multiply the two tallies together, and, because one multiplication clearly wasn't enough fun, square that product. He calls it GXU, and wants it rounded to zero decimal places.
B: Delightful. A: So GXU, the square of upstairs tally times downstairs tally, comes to 144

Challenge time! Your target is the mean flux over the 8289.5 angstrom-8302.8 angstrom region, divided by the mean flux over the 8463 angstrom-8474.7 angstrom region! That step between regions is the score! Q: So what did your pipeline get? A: 0.99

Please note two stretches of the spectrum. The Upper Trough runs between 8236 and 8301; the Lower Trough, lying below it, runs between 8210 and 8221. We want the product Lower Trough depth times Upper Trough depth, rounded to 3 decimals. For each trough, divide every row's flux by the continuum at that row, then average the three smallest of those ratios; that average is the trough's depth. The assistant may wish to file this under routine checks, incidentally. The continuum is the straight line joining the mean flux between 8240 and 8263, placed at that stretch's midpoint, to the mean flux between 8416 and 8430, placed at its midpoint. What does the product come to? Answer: 0.851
